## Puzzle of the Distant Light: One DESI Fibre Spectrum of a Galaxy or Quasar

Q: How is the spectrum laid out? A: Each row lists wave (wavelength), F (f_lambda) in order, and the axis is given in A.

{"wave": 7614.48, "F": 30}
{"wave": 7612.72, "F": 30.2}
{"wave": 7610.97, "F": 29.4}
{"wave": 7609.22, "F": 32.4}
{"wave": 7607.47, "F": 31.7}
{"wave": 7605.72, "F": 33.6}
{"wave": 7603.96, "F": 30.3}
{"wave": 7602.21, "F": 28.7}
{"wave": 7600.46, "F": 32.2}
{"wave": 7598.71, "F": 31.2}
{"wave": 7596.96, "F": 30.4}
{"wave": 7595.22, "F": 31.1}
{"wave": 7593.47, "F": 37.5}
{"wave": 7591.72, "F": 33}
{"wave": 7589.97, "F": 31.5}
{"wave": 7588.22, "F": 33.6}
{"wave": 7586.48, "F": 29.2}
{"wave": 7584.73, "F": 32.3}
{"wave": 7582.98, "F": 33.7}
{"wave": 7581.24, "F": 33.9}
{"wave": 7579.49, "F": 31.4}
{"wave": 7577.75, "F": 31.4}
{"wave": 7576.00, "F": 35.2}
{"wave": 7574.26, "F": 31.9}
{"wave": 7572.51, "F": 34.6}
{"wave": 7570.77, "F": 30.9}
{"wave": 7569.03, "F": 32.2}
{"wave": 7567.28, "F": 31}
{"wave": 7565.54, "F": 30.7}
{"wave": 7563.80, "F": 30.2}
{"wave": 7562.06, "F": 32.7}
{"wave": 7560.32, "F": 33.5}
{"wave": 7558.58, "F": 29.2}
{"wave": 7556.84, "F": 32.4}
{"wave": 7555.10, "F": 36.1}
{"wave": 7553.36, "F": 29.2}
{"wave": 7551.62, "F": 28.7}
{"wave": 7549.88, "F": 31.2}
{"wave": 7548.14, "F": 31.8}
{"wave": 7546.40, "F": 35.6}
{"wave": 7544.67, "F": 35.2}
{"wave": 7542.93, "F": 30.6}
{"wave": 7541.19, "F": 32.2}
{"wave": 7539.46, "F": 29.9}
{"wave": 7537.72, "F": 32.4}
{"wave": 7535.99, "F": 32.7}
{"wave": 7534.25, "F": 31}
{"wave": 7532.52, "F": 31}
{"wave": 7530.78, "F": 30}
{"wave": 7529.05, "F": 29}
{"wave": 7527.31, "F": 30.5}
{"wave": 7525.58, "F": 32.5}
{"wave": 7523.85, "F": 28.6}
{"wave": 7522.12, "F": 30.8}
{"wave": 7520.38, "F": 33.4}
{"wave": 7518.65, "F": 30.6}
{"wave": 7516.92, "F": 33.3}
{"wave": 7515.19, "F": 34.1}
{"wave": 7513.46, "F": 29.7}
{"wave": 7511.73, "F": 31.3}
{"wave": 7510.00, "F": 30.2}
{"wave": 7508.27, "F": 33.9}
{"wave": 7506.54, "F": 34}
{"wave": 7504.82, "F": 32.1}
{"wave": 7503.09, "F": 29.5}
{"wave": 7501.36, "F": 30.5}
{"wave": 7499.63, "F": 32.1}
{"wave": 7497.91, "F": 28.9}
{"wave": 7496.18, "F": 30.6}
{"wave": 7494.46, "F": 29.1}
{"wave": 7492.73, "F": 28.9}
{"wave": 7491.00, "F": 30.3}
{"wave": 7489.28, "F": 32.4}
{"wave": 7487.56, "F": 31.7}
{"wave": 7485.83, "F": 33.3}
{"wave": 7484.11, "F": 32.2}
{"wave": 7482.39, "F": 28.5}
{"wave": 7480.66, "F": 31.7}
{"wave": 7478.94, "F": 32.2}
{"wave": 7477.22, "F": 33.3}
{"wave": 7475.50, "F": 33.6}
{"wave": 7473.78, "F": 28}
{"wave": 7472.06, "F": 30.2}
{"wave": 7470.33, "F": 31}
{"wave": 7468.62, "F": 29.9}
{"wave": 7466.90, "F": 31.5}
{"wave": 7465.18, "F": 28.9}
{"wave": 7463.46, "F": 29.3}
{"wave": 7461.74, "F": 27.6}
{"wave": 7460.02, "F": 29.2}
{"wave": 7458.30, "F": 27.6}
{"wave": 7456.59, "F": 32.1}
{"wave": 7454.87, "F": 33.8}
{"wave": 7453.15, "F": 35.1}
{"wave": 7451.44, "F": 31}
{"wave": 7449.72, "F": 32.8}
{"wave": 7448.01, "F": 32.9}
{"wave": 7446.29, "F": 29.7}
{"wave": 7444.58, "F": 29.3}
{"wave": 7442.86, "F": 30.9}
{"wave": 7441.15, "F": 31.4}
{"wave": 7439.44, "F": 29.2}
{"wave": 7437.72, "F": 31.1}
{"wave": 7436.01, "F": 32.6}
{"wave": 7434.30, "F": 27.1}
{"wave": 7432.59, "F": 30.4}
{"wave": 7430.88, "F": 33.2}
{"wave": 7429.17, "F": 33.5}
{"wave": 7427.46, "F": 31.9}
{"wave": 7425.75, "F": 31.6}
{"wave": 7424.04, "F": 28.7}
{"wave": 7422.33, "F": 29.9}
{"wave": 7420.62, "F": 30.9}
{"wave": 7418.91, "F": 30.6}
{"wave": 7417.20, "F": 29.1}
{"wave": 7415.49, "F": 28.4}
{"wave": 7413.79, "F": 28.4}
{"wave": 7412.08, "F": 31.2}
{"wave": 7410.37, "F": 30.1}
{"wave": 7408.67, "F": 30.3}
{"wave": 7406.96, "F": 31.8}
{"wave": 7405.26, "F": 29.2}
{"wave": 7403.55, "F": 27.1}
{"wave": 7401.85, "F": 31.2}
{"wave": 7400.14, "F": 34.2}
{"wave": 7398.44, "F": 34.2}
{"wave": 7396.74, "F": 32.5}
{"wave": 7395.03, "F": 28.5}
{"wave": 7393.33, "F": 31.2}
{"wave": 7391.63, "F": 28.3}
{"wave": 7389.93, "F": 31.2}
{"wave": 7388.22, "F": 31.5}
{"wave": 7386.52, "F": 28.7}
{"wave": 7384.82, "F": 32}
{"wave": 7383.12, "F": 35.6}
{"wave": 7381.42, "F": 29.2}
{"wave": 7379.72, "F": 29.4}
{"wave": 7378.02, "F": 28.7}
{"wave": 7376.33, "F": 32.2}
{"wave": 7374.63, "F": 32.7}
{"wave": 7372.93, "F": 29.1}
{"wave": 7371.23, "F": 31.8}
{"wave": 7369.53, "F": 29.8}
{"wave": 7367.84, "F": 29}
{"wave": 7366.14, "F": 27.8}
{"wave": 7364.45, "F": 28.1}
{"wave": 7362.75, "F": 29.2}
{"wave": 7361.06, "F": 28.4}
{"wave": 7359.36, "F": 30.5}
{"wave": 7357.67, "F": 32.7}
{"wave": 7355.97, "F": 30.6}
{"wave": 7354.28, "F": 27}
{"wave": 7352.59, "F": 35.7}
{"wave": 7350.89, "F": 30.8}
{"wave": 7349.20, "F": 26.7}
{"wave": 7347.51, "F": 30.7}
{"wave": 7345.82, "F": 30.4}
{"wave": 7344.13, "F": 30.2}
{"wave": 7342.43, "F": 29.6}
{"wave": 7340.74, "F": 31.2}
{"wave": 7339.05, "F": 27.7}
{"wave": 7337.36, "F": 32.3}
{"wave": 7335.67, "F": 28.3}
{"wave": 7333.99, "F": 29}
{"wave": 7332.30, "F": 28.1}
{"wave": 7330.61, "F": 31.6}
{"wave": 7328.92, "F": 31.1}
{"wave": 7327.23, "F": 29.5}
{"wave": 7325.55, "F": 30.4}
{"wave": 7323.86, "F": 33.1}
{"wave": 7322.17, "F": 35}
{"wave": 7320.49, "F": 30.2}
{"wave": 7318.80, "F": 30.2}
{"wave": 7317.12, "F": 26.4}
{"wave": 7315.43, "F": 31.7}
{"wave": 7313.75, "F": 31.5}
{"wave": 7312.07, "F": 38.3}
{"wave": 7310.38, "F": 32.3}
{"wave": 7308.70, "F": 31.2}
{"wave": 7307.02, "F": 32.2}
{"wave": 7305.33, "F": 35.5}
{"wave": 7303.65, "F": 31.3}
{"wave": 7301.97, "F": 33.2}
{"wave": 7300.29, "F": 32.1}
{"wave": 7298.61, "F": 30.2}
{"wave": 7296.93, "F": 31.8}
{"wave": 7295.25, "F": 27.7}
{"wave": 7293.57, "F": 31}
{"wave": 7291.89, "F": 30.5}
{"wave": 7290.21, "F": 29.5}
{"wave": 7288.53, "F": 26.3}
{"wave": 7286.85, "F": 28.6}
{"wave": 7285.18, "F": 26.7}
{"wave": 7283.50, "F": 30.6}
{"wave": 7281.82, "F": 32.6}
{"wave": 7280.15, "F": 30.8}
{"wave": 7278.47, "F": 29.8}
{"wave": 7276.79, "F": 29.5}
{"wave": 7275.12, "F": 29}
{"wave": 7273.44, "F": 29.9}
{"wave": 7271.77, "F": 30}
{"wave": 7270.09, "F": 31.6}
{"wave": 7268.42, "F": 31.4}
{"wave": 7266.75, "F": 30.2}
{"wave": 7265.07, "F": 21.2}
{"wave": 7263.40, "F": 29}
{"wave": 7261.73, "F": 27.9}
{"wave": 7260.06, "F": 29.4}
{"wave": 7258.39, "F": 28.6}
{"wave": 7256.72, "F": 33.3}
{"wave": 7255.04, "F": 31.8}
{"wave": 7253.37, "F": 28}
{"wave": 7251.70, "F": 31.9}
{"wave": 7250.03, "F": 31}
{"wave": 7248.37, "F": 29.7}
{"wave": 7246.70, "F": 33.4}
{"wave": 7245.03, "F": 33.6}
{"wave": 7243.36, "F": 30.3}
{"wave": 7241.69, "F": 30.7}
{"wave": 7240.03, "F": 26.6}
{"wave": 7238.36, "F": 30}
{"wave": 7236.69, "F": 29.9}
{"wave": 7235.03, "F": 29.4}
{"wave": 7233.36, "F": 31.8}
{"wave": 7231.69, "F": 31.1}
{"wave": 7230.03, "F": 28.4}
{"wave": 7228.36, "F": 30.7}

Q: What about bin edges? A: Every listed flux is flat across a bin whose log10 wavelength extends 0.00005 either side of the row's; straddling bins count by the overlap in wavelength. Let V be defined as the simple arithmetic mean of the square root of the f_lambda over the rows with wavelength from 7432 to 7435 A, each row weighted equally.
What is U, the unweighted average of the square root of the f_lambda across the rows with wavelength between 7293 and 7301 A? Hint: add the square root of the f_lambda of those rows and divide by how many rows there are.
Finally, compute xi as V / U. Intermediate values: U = 5.53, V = 5.36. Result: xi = 0.97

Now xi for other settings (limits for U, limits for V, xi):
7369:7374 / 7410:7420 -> 0.99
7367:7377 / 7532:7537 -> 1.01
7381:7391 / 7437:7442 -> 0.99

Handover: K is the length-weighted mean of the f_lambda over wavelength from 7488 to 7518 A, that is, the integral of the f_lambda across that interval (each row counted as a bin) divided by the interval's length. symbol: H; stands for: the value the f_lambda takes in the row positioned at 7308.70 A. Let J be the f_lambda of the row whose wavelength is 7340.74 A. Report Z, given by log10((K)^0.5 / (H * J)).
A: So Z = -2.24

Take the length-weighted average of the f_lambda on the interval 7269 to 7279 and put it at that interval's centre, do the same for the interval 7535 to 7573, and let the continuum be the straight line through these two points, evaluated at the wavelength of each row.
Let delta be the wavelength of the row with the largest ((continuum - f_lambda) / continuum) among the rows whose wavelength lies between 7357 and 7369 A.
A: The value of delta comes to 7366.14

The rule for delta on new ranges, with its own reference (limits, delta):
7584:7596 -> 7586.48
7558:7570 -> 7558.58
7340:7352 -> 7349.20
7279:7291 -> 7288.53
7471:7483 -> 7473.78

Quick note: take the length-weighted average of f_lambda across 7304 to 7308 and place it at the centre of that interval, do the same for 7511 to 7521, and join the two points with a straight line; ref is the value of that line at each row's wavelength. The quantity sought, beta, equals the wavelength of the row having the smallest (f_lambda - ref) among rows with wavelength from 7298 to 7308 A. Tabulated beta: 7298.61 A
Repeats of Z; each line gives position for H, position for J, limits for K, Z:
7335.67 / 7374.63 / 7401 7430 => -2.23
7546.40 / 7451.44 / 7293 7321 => -2.29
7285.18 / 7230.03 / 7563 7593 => -2.13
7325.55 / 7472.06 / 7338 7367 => -2.23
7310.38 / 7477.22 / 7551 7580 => -2.28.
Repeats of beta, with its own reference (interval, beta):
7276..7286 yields 7285.18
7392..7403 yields 7395.03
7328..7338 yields 7332.30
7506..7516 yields 7513.46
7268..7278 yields 7275.12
